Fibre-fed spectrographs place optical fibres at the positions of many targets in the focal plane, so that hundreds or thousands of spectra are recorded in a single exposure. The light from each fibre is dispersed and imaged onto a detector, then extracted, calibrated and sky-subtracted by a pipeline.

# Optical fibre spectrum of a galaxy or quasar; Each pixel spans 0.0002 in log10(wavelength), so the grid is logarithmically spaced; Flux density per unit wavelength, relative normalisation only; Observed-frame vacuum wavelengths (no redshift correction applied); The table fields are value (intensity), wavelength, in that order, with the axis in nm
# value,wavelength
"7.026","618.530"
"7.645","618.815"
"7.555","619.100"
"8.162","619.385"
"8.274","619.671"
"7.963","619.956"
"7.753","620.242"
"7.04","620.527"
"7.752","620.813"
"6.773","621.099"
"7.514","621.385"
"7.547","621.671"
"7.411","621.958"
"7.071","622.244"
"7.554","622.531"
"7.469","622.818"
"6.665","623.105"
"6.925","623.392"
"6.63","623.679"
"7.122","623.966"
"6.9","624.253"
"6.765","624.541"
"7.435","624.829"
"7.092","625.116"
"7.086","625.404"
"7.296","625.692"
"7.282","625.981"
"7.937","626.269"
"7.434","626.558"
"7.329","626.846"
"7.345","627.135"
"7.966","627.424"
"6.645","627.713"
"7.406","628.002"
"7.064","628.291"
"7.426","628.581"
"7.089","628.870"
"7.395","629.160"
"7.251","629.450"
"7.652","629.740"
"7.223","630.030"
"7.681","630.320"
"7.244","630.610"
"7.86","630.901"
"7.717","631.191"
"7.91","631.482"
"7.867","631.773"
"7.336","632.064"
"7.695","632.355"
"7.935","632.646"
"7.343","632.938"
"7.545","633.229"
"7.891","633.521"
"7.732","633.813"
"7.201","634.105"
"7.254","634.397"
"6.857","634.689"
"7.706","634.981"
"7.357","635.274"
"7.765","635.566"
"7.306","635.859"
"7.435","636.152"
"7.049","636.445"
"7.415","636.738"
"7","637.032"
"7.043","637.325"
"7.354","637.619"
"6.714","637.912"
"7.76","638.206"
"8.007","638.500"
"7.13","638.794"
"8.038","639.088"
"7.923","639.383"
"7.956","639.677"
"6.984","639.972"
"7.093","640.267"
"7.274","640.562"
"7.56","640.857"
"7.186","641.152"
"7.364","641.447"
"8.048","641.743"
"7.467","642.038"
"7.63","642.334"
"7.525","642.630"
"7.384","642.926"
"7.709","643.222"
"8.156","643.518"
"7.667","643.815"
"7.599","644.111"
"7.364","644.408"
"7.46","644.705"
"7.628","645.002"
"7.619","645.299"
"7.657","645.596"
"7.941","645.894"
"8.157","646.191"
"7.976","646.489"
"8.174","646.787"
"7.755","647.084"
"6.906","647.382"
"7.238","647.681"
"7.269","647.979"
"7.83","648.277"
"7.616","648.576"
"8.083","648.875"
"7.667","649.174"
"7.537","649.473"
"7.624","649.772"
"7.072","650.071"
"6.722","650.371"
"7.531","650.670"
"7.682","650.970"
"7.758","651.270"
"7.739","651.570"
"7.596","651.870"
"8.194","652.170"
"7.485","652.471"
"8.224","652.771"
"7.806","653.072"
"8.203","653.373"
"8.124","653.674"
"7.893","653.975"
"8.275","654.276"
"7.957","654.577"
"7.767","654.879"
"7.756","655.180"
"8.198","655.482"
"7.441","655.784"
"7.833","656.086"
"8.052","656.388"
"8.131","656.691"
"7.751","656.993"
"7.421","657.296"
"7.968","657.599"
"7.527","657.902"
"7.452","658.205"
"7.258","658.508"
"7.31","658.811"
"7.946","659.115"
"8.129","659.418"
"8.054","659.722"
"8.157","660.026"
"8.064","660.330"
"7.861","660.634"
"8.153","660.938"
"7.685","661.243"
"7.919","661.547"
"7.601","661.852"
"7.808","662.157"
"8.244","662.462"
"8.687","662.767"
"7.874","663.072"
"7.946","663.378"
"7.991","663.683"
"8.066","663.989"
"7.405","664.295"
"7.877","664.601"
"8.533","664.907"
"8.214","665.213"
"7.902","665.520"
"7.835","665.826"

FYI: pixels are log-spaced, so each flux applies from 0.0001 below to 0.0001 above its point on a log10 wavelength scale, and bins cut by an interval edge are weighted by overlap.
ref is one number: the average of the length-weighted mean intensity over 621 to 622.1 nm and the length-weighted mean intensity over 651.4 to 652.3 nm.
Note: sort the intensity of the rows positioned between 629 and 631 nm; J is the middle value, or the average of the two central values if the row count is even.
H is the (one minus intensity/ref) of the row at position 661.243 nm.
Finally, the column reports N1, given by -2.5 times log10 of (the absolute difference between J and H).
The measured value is -2.17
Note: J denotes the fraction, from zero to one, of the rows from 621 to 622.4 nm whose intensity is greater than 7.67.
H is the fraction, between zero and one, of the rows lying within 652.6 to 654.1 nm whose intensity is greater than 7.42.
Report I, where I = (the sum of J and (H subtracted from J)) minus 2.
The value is -3.0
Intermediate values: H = 1.00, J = 0.00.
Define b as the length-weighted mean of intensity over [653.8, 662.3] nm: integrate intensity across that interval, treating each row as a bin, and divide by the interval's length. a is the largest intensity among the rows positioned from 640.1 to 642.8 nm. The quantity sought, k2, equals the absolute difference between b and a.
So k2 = 0.2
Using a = 8.048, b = 7.84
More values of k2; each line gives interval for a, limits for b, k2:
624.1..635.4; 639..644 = 0.4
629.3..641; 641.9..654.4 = 0.3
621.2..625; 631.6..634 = 0.1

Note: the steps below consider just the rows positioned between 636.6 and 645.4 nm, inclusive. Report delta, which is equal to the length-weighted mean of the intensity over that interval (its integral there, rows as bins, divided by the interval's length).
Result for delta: 7.50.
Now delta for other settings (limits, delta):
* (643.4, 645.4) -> 7.63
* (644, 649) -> 7.66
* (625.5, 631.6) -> 7.43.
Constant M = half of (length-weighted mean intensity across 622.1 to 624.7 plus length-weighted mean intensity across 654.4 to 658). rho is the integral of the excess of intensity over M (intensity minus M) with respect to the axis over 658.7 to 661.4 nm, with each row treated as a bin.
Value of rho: 1.4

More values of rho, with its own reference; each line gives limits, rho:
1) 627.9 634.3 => 0.7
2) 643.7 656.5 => 3.9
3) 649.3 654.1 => 1.3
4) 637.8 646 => 1.2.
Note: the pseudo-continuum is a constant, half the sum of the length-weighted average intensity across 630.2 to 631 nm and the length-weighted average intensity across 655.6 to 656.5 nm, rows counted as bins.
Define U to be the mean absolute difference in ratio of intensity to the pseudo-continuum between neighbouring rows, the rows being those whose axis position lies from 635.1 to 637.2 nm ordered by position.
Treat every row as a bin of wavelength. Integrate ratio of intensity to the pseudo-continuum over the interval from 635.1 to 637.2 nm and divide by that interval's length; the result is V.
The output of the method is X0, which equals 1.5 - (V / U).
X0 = -19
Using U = 0.047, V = 0.96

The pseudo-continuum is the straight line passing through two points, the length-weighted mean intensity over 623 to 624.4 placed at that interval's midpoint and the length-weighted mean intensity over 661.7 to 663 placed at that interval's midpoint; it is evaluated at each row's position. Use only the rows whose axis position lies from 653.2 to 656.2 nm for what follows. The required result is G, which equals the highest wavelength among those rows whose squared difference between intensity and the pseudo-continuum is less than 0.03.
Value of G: 656.086 nm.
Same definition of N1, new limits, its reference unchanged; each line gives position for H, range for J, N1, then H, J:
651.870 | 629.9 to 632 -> -2.22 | 0.00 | 7.7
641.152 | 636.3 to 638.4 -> -2.11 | 0.05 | 7.0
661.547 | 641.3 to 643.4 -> -2.20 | -0.04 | 7.5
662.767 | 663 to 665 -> -2.27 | -0.15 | 7.9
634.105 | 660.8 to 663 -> -2.24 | 0.05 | 7.9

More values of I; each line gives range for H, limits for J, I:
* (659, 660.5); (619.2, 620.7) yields -1.4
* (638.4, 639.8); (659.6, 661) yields -0.8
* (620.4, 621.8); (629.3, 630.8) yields -2.2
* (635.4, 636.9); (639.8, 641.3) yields -2.4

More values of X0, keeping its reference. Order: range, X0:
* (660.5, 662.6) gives -23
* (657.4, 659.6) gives -28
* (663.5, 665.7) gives -18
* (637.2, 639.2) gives -10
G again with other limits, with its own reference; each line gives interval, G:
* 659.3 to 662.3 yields 661.547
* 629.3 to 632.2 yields 630.610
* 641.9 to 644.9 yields 644.705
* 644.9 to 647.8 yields 647.084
